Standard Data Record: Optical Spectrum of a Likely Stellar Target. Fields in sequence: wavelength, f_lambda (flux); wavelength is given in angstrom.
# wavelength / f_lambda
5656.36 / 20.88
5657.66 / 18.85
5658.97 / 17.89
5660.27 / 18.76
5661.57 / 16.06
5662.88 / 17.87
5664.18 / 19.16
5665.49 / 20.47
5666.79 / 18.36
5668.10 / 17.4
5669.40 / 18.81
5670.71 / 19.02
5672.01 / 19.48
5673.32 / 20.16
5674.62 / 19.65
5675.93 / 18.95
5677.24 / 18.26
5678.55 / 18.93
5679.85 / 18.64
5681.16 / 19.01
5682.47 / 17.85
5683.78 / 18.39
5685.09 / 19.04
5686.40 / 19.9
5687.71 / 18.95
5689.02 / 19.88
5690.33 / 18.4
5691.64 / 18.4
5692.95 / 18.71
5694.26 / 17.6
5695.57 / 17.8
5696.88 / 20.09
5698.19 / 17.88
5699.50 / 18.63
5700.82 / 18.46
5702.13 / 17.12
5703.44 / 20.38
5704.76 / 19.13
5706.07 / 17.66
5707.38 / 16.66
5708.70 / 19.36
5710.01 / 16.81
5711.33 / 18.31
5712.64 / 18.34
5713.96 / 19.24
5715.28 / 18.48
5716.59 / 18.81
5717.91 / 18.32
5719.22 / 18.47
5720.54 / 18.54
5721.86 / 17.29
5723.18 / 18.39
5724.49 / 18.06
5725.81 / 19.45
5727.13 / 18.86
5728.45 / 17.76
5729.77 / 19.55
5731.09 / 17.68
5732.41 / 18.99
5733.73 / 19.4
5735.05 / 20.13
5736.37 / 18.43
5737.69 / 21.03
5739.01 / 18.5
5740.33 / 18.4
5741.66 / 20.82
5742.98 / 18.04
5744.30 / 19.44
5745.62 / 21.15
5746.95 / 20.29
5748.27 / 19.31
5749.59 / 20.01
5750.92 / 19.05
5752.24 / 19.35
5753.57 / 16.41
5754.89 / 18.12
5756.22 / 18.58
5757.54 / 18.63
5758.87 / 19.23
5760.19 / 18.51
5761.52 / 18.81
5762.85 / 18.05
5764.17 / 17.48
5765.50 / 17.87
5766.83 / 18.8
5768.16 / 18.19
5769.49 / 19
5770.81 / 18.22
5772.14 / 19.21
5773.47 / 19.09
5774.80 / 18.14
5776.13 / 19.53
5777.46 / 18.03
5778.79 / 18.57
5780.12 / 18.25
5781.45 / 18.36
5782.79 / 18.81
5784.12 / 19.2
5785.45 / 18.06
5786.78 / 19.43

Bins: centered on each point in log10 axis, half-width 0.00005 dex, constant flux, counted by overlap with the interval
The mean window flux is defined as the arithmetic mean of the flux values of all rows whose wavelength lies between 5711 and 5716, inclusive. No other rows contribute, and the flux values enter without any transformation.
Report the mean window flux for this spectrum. 18.6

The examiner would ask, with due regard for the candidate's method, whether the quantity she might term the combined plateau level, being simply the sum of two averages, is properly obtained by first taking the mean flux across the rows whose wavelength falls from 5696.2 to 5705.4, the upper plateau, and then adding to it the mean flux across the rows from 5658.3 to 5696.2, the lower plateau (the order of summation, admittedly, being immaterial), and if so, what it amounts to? 37.5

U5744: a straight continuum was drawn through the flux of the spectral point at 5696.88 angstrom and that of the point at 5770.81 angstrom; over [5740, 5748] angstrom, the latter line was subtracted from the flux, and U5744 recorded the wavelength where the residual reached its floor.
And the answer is 5742.98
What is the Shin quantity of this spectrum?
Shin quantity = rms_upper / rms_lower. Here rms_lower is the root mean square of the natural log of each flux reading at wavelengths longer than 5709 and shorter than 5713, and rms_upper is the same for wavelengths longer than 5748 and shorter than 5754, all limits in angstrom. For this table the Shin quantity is 1.02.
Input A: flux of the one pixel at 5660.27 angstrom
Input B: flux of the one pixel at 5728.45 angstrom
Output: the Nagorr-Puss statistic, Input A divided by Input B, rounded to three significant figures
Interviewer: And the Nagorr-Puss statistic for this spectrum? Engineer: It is 1.06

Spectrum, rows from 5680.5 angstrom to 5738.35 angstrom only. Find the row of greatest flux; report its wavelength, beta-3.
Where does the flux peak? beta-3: 5737.69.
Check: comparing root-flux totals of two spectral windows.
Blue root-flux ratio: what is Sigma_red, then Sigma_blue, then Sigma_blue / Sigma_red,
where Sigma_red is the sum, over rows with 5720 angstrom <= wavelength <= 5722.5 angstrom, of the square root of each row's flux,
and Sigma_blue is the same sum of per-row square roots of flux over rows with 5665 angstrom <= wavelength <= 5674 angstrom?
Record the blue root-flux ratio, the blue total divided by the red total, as 3.6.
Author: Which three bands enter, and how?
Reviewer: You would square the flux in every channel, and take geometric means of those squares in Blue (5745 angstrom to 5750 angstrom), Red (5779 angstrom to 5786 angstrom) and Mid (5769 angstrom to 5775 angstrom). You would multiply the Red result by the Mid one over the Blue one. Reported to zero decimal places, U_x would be 296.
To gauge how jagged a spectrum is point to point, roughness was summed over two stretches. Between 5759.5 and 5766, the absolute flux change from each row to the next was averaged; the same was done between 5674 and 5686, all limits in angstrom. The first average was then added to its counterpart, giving 1.1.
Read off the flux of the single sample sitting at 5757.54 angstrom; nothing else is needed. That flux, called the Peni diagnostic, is 18.63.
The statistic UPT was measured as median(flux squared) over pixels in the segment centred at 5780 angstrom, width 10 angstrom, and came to 344.8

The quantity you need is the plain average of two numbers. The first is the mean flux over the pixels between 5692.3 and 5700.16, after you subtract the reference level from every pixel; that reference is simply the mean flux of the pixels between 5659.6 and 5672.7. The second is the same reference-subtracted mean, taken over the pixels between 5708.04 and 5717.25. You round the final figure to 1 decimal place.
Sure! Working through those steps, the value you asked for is -0.1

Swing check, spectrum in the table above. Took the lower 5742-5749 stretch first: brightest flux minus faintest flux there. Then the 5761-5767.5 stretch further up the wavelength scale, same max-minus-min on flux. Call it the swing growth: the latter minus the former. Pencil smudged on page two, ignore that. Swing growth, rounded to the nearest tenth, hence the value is -1.8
